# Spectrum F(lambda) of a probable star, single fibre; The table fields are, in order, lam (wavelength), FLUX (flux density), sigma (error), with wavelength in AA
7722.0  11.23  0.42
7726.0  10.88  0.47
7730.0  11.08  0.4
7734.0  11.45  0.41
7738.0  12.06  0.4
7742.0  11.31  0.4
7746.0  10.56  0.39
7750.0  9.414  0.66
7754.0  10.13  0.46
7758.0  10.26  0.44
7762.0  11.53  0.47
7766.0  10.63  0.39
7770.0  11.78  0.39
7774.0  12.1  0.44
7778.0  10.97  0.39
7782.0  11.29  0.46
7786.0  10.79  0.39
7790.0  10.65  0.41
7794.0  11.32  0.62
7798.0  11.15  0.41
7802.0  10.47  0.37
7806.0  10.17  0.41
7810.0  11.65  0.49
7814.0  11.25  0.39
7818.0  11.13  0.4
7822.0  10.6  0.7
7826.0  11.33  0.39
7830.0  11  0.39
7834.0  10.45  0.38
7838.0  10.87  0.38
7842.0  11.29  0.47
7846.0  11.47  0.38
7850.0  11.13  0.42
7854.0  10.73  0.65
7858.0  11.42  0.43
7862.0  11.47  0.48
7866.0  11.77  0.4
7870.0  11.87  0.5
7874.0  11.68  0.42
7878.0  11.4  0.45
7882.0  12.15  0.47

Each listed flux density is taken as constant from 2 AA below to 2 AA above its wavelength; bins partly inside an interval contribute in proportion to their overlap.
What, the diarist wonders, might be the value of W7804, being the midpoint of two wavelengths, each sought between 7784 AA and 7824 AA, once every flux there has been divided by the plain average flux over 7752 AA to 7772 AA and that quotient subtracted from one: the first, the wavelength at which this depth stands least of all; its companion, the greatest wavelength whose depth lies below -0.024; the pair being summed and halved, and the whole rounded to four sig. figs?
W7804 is 7814 AA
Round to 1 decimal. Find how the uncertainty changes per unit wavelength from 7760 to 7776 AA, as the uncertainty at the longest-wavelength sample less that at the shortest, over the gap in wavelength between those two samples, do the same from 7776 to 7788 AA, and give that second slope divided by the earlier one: 0.0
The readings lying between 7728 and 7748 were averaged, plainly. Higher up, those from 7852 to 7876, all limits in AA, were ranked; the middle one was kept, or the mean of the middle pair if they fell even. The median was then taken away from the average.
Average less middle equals -0.28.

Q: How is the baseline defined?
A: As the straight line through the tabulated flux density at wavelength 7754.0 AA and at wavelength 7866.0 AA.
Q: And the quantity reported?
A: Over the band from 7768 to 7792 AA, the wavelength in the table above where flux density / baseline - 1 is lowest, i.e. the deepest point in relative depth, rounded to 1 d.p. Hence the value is 7790.0 AA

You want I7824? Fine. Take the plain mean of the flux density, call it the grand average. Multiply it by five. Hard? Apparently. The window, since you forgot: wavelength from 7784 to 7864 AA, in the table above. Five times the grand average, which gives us 55.1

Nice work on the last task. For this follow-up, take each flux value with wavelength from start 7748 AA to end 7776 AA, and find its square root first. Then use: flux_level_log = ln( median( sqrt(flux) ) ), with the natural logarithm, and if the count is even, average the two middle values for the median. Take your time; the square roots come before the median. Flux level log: 1.18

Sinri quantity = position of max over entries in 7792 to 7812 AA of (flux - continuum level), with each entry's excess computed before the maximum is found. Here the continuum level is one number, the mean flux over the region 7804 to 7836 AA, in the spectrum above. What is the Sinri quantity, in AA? 7810.0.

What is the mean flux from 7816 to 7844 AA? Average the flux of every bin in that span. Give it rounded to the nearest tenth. 11.0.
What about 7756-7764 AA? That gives 10.9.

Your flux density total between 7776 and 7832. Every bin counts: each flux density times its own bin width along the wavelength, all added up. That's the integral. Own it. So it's 615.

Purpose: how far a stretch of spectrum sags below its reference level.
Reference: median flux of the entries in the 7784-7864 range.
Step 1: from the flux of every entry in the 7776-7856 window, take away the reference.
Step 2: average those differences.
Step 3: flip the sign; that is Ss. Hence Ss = 0.14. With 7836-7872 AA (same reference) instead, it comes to -0.21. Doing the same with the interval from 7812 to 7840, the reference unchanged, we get 0.18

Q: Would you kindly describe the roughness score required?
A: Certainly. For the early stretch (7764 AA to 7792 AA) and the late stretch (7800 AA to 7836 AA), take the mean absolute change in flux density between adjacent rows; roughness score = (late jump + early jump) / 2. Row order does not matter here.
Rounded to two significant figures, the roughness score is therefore 0.57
